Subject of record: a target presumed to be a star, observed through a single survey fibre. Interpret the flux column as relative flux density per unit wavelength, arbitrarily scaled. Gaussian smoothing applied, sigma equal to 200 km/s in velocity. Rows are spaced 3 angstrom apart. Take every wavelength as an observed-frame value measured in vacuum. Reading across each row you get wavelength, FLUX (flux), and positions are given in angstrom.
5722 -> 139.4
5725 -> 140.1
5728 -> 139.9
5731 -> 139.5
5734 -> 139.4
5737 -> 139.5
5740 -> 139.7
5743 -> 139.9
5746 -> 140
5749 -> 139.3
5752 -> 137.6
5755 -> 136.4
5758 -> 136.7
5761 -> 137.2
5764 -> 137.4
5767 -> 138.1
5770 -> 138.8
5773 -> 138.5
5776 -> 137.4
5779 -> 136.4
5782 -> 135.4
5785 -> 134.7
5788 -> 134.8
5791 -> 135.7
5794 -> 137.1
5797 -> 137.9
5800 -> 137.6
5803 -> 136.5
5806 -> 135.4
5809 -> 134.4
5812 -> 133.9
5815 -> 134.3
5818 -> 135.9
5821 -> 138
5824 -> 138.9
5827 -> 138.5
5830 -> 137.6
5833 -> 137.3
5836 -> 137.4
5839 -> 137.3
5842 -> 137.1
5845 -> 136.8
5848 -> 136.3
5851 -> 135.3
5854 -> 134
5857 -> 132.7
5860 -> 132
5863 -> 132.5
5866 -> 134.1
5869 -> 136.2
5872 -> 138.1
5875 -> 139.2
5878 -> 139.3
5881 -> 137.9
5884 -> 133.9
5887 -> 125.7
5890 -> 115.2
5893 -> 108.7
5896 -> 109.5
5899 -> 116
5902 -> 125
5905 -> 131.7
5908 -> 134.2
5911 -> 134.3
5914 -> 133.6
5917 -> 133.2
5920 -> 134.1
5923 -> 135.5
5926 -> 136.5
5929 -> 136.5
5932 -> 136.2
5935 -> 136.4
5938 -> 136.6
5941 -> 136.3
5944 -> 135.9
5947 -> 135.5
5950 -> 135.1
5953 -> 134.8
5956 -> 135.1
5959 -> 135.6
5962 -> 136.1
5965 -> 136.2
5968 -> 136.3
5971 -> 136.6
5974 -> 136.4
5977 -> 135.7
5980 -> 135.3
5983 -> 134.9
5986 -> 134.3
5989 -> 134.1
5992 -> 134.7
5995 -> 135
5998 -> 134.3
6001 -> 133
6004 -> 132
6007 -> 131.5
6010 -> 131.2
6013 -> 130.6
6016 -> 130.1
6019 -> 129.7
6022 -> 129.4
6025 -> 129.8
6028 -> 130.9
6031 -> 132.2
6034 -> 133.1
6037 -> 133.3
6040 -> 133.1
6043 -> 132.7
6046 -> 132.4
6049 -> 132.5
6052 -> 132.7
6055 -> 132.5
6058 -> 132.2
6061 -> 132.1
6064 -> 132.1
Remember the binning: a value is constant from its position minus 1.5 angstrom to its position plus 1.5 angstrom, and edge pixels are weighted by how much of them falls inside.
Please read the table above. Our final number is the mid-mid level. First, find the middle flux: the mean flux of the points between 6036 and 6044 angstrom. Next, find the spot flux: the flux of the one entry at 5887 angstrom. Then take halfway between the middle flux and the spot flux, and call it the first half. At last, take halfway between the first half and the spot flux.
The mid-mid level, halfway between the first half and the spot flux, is 128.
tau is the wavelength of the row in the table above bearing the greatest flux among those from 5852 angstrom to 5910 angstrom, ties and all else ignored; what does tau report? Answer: 5878 angstrom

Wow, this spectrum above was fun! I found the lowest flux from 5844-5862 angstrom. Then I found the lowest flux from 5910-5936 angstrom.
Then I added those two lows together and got 265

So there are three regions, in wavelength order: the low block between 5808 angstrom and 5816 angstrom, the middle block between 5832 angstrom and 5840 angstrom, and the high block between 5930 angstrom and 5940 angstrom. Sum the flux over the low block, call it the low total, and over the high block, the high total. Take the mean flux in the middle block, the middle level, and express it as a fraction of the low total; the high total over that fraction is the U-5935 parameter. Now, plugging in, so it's 1200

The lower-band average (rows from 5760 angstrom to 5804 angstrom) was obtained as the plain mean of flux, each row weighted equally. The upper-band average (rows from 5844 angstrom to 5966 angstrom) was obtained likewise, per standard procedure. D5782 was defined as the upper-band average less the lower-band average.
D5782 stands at -4.3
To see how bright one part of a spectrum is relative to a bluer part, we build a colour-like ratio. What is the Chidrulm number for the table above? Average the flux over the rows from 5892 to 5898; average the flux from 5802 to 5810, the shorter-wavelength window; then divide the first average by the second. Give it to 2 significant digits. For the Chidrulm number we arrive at 0.81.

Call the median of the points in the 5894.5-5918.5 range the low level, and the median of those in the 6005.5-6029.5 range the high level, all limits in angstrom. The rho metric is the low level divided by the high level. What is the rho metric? 1.02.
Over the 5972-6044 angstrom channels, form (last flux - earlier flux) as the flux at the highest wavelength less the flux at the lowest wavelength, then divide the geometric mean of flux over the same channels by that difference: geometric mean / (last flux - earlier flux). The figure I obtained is -36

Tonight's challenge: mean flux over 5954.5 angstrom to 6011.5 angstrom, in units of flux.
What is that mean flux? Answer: 135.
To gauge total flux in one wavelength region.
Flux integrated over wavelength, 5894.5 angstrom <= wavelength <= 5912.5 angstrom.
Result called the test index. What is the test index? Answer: 2252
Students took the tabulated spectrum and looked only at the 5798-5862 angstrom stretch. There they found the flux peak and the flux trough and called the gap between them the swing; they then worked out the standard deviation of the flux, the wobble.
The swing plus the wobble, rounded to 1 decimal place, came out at 8.8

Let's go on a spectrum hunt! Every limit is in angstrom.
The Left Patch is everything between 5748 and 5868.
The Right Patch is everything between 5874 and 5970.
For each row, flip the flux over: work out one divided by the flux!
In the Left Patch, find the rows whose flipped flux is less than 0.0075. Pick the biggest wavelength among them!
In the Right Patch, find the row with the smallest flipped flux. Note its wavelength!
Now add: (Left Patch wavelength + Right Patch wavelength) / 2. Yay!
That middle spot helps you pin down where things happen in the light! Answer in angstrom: 5872.0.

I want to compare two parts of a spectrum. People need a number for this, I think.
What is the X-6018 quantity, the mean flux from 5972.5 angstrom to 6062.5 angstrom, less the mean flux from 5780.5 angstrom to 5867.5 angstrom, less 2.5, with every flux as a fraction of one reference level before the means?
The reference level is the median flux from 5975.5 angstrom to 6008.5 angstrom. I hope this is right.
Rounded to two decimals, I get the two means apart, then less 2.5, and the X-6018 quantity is -2.52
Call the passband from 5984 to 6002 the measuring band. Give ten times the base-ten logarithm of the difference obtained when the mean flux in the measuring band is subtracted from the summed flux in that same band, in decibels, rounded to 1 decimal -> 28.3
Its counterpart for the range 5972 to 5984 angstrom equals 26.1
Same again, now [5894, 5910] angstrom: 26.9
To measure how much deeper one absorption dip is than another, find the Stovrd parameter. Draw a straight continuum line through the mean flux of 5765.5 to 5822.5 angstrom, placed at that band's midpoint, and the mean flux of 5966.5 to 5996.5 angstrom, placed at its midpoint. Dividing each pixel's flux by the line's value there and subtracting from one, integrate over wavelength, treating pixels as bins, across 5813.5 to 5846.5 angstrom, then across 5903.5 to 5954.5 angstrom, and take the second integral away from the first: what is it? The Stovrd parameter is -0.5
